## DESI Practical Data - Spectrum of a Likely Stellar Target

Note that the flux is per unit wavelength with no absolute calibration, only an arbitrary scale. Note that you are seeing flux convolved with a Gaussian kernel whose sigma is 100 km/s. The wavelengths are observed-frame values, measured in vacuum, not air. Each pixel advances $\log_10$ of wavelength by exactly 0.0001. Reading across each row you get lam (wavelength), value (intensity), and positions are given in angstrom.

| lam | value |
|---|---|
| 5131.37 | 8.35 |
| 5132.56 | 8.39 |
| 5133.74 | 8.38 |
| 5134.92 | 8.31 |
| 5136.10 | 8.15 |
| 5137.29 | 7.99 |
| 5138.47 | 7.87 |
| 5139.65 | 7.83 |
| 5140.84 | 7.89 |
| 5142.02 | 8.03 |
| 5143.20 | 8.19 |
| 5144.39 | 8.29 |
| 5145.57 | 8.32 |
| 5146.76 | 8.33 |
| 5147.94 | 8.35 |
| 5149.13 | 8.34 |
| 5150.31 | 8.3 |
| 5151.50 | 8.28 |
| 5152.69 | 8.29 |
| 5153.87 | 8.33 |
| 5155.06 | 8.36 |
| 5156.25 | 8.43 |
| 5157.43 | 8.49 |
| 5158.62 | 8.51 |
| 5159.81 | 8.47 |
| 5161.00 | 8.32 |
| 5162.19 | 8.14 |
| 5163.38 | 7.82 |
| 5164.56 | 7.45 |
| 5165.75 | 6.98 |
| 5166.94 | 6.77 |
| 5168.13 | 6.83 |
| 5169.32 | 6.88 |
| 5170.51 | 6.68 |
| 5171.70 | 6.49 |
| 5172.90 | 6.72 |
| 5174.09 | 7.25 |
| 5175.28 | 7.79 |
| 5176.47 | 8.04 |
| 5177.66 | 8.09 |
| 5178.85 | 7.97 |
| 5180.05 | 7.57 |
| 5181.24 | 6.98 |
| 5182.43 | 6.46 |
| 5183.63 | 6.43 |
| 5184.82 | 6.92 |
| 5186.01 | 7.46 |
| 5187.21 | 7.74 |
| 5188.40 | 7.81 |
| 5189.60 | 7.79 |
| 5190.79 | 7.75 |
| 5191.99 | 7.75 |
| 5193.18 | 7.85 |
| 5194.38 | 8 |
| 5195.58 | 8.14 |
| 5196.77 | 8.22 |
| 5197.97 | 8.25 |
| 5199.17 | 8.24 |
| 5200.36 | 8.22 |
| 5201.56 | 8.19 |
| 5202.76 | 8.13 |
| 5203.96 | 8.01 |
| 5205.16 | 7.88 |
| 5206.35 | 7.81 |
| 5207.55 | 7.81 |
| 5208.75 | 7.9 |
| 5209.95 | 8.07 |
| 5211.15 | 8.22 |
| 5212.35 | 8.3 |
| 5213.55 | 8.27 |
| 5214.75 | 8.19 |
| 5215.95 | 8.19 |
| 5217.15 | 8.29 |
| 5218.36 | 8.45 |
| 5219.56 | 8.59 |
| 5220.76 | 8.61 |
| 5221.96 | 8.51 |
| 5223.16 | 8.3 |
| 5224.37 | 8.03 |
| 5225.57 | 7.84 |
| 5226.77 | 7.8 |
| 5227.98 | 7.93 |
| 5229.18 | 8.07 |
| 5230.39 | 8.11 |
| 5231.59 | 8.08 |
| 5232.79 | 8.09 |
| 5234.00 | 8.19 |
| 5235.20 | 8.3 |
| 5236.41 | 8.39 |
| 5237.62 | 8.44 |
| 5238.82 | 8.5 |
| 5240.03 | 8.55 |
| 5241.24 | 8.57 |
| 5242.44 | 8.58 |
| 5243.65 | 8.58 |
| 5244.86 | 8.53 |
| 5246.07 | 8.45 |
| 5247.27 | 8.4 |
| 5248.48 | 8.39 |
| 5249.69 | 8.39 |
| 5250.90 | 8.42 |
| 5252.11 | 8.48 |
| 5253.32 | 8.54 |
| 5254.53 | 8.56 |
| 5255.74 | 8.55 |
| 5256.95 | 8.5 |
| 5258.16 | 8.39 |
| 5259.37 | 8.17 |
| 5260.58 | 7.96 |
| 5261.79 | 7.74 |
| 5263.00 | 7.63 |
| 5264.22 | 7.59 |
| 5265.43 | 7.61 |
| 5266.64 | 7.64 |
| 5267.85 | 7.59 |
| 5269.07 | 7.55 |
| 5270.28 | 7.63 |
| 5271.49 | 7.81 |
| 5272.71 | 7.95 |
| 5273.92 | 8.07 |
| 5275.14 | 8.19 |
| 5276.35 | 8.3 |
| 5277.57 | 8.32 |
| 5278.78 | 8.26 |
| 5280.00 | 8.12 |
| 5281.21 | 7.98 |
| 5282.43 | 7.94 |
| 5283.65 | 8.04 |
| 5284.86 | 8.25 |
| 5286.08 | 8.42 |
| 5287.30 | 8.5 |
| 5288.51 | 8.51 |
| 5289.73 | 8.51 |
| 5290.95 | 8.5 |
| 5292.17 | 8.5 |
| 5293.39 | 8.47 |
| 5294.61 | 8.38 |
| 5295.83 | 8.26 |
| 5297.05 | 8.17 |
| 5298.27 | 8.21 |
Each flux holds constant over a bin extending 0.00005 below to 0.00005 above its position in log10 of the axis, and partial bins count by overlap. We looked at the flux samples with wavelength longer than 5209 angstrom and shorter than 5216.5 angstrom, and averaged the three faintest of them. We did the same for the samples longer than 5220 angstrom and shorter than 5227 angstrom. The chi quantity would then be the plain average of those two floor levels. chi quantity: 8.02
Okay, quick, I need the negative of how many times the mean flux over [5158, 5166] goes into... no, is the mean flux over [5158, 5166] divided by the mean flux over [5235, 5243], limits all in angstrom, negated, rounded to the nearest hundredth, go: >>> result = -0.94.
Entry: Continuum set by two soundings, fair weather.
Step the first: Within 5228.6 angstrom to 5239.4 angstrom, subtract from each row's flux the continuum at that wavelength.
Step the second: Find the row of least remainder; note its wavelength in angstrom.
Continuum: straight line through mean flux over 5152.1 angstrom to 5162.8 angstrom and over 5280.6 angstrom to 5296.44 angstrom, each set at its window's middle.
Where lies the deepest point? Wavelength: 5229.18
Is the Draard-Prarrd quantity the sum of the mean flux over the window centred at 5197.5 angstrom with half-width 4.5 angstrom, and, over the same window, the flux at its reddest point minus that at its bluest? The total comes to 8.5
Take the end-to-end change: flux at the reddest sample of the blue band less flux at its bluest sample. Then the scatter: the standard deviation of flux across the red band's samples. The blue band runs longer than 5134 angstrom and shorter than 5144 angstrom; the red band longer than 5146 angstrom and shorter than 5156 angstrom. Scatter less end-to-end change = 0.15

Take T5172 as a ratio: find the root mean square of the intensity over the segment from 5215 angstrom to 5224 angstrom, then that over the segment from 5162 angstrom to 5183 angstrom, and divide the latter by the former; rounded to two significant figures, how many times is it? 0.87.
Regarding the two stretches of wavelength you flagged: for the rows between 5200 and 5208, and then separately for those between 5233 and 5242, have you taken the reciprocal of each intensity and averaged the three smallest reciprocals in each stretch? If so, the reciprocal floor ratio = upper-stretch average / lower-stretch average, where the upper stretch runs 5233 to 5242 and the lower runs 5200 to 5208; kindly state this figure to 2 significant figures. 0.96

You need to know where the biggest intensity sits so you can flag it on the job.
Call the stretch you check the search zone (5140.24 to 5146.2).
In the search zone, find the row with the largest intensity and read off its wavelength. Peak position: 5145.57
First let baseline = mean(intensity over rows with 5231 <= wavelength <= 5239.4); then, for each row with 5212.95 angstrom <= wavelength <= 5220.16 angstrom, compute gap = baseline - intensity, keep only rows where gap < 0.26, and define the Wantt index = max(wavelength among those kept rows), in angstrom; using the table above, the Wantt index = 5219.56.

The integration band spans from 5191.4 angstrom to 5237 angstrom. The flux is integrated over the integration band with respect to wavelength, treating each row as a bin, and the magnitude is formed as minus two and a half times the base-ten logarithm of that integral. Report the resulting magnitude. -6.4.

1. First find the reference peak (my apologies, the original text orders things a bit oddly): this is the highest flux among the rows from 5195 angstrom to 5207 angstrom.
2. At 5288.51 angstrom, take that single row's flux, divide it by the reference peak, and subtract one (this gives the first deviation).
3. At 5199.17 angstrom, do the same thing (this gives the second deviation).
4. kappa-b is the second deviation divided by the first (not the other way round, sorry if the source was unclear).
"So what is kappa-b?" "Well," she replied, 0.0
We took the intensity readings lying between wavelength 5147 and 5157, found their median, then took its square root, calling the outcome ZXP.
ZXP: 2.89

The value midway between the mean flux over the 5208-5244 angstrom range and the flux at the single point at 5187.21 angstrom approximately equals 8.00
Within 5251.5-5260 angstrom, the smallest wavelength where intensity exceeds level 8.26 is 5252.11 angstrom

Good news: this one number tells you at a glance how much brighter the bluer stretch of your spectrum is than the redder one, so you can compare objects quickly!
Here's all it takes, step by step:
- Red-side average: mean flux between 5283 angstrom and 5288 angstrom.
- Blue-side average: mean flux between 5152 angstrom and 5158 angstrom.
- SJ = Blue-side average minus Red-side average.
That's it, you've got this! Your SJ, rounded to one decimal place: 0.1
